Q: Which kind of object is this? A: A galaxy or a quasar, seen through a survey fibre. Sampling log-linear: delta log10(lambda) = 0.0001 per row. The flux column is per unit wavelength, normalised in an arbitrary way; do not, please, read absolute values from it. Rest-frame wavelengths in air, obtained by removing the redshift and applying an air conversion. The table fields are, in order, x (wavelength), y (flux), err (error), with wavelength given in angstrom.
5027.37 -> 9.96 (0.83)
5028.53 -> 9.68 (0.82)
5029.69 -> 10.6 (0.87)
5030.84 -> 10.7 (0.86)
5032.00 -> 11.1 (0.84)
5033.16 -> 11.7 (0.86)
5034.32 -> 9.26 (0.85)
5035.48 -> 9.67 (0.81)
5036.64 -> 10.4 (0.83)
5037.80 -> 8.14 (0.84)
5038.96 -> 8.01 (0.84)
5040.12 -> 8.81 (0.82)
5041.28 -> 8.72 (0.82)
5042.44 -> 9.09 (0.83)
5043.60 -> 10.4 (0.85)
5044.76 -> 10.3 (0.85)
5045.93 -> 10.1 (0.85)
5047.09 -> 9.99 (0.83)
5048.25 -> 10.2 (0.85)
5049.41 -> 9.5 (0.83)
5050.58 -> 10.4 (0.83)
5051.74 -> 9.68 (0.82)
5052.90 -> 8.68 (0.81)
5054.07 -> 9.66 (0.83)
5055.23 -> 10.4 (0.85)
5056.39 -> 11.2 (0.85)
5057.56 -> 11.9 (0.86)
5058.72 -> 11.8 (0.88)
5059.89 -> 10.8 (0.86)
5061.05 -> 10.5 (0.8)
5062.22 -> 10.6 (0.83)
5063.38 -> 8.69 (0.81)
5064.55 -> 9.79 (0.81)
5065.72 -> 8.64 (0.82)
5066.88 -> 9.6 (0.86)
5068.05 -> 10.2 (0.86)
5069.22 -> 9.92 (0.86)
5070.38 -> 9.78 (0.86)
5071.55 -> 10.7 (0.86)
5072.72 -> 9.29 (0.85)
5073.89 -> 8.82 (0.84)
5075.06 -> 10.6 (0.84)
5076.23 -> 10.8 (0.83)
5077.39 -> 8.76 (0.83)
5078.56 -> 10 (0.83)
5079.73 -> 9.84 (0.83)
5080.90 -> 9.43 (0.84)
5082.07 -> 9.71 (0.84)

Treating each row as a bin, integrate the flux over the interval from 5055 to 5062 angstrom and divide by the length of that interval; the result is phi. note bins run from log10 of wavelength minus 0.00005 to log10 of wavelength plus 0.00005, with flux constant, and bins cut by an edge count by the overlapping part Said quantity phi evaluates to 11.1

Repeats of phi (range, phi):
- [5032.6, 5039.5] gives 9.5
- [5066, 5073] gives 9.9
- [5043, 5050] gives 10.1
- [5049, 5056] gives 9.8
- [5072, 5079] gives 9.7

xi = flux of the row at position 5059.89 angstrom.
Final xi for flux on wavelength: 10.8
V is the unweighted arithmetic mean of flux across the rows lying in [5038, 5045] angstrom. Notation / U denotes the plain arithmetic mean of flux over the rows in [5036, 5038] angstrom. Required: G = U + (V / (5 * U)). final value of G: 9.5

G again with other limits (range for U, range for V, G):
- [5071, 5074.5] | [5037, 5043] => 9.8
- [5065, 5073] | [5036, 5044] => 9.9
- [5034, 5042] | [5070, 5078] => 9.2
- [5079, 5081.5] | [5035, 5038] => 9.8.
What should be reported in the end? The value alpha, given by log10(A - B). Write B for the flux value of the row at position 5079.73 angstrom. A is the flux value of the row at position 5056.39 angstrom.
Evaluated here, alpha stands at 0.1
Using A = 11.2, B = 9.84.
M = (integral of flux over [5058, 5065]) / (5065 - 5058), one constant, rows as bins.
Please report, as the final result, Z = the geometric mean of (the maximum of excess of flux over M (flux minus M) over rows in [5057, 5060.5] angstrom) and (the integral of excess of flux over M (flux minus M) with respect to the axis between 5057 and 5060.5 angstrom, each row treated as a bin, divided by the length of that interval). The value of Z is 1.27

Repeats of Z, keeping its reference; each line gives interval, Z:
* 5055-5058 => 1.10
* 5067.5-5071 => 0.30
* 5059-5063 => 0.29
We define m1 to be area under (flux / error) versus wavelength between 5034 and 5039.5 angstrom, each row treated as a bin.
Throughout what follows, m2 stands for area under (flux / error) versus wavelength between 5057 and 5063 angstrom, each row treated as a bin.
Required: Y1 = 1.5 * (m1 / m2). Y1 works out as 1.15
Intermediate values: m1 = 60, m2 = 78.4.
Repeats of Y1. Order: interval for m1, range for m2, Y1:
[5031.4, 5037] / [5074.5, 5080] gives 1.58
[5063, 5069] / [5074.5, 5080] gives 1.54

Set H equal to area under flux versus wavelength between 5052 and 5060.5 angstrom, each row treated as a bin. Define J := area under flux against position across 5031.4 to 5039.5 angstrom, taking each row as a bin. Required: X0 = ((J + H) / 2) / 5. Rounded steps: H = 90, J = 79.0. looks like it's 16.9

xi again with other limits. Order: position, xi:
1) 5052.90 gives 8.68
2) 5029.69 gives 10.6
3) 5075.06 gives 10.6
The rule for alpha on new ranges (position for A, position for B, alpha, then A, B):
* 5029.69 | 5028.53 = 0.0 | 10.6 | 9.68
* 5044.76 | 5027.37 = -0.5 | 10.3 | 9.96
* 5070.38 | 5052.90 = 0.0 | 9.78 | 8.68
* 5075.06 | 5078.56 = -0.2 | 10.6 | 10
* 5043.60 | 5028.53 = -0.1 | 10.4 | 9.68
